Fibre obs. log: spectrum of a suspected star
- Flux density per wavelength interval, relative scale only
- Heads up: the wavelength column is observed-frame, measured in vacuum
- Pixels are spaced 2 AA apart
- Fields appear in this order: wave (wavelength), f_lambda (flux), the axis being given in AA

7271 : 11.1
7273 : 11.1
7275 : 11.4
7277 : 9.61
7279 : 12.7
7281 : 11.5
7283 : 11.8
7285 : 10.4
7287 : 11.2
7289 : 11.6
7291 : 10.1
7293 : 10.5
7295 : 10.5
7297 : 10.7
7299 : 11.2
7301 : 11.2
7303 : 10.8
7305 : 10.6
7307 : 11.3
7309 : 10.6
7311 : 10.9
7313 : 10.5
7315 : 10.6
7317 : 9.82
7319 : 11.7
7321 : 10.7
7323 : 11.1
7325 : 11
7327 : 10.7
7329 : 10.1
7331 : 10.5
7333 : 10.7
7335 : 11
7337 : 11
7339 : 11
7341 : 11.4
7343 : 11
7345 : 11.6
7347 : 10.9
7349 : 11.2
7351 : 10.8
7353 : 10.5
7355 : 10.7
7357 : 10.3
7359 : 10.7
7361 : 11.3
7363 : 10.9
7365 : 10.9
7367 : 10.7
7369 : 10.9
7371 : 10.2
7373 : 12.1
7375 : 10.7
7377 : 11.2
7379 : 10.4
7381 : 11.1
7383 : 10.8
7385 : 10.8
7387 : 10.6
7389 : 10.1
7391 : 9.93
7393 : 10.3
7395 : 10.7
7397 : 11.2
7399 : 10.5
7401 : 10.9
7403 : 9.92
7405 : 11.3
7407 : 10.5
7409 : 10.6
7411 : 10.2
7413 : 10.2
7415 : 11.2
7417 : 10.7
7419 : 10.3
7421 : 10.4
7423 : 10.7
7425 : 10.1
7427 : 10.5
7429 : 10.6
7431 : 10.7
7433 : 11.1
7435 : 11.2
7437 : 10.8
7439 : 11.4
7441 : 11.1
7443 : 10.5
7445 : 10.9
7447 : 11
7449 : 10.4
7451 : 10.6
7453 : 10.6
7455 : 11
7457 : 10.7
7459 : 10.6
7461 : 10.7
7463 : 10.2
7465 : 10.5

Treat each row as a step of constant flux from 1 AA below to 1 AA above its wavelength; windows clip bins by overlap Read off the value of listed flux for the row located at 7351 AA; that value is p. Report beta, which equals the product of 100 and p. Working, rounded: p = 10.8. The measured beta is 1080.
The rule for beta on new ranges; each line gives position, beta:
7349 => 1120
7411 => 1020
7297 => 1070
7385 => 1080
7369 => 1090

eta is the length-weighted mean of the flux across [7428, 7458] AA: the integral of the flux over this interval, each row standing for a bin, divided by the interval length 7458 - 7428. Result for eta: 10.8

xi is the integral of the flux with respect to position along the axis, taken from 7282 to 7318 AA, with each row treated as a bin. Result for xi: 389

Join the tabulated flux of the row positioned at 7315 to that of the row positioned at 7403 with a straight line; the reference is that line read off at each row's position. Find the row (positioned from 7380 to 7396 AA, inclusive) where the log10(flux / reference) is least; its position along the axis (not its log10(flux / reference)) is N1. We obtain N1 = 7391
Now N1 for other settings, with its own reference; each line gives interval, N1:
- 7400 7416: 7403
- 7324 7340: 7329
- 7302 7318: 7317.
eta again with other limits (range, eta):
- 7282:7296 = 10.9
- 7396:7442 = 10.7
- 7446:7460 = 10.7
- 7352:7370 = 10.8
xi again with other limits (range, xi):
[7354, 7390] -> 389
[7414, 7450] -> 387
